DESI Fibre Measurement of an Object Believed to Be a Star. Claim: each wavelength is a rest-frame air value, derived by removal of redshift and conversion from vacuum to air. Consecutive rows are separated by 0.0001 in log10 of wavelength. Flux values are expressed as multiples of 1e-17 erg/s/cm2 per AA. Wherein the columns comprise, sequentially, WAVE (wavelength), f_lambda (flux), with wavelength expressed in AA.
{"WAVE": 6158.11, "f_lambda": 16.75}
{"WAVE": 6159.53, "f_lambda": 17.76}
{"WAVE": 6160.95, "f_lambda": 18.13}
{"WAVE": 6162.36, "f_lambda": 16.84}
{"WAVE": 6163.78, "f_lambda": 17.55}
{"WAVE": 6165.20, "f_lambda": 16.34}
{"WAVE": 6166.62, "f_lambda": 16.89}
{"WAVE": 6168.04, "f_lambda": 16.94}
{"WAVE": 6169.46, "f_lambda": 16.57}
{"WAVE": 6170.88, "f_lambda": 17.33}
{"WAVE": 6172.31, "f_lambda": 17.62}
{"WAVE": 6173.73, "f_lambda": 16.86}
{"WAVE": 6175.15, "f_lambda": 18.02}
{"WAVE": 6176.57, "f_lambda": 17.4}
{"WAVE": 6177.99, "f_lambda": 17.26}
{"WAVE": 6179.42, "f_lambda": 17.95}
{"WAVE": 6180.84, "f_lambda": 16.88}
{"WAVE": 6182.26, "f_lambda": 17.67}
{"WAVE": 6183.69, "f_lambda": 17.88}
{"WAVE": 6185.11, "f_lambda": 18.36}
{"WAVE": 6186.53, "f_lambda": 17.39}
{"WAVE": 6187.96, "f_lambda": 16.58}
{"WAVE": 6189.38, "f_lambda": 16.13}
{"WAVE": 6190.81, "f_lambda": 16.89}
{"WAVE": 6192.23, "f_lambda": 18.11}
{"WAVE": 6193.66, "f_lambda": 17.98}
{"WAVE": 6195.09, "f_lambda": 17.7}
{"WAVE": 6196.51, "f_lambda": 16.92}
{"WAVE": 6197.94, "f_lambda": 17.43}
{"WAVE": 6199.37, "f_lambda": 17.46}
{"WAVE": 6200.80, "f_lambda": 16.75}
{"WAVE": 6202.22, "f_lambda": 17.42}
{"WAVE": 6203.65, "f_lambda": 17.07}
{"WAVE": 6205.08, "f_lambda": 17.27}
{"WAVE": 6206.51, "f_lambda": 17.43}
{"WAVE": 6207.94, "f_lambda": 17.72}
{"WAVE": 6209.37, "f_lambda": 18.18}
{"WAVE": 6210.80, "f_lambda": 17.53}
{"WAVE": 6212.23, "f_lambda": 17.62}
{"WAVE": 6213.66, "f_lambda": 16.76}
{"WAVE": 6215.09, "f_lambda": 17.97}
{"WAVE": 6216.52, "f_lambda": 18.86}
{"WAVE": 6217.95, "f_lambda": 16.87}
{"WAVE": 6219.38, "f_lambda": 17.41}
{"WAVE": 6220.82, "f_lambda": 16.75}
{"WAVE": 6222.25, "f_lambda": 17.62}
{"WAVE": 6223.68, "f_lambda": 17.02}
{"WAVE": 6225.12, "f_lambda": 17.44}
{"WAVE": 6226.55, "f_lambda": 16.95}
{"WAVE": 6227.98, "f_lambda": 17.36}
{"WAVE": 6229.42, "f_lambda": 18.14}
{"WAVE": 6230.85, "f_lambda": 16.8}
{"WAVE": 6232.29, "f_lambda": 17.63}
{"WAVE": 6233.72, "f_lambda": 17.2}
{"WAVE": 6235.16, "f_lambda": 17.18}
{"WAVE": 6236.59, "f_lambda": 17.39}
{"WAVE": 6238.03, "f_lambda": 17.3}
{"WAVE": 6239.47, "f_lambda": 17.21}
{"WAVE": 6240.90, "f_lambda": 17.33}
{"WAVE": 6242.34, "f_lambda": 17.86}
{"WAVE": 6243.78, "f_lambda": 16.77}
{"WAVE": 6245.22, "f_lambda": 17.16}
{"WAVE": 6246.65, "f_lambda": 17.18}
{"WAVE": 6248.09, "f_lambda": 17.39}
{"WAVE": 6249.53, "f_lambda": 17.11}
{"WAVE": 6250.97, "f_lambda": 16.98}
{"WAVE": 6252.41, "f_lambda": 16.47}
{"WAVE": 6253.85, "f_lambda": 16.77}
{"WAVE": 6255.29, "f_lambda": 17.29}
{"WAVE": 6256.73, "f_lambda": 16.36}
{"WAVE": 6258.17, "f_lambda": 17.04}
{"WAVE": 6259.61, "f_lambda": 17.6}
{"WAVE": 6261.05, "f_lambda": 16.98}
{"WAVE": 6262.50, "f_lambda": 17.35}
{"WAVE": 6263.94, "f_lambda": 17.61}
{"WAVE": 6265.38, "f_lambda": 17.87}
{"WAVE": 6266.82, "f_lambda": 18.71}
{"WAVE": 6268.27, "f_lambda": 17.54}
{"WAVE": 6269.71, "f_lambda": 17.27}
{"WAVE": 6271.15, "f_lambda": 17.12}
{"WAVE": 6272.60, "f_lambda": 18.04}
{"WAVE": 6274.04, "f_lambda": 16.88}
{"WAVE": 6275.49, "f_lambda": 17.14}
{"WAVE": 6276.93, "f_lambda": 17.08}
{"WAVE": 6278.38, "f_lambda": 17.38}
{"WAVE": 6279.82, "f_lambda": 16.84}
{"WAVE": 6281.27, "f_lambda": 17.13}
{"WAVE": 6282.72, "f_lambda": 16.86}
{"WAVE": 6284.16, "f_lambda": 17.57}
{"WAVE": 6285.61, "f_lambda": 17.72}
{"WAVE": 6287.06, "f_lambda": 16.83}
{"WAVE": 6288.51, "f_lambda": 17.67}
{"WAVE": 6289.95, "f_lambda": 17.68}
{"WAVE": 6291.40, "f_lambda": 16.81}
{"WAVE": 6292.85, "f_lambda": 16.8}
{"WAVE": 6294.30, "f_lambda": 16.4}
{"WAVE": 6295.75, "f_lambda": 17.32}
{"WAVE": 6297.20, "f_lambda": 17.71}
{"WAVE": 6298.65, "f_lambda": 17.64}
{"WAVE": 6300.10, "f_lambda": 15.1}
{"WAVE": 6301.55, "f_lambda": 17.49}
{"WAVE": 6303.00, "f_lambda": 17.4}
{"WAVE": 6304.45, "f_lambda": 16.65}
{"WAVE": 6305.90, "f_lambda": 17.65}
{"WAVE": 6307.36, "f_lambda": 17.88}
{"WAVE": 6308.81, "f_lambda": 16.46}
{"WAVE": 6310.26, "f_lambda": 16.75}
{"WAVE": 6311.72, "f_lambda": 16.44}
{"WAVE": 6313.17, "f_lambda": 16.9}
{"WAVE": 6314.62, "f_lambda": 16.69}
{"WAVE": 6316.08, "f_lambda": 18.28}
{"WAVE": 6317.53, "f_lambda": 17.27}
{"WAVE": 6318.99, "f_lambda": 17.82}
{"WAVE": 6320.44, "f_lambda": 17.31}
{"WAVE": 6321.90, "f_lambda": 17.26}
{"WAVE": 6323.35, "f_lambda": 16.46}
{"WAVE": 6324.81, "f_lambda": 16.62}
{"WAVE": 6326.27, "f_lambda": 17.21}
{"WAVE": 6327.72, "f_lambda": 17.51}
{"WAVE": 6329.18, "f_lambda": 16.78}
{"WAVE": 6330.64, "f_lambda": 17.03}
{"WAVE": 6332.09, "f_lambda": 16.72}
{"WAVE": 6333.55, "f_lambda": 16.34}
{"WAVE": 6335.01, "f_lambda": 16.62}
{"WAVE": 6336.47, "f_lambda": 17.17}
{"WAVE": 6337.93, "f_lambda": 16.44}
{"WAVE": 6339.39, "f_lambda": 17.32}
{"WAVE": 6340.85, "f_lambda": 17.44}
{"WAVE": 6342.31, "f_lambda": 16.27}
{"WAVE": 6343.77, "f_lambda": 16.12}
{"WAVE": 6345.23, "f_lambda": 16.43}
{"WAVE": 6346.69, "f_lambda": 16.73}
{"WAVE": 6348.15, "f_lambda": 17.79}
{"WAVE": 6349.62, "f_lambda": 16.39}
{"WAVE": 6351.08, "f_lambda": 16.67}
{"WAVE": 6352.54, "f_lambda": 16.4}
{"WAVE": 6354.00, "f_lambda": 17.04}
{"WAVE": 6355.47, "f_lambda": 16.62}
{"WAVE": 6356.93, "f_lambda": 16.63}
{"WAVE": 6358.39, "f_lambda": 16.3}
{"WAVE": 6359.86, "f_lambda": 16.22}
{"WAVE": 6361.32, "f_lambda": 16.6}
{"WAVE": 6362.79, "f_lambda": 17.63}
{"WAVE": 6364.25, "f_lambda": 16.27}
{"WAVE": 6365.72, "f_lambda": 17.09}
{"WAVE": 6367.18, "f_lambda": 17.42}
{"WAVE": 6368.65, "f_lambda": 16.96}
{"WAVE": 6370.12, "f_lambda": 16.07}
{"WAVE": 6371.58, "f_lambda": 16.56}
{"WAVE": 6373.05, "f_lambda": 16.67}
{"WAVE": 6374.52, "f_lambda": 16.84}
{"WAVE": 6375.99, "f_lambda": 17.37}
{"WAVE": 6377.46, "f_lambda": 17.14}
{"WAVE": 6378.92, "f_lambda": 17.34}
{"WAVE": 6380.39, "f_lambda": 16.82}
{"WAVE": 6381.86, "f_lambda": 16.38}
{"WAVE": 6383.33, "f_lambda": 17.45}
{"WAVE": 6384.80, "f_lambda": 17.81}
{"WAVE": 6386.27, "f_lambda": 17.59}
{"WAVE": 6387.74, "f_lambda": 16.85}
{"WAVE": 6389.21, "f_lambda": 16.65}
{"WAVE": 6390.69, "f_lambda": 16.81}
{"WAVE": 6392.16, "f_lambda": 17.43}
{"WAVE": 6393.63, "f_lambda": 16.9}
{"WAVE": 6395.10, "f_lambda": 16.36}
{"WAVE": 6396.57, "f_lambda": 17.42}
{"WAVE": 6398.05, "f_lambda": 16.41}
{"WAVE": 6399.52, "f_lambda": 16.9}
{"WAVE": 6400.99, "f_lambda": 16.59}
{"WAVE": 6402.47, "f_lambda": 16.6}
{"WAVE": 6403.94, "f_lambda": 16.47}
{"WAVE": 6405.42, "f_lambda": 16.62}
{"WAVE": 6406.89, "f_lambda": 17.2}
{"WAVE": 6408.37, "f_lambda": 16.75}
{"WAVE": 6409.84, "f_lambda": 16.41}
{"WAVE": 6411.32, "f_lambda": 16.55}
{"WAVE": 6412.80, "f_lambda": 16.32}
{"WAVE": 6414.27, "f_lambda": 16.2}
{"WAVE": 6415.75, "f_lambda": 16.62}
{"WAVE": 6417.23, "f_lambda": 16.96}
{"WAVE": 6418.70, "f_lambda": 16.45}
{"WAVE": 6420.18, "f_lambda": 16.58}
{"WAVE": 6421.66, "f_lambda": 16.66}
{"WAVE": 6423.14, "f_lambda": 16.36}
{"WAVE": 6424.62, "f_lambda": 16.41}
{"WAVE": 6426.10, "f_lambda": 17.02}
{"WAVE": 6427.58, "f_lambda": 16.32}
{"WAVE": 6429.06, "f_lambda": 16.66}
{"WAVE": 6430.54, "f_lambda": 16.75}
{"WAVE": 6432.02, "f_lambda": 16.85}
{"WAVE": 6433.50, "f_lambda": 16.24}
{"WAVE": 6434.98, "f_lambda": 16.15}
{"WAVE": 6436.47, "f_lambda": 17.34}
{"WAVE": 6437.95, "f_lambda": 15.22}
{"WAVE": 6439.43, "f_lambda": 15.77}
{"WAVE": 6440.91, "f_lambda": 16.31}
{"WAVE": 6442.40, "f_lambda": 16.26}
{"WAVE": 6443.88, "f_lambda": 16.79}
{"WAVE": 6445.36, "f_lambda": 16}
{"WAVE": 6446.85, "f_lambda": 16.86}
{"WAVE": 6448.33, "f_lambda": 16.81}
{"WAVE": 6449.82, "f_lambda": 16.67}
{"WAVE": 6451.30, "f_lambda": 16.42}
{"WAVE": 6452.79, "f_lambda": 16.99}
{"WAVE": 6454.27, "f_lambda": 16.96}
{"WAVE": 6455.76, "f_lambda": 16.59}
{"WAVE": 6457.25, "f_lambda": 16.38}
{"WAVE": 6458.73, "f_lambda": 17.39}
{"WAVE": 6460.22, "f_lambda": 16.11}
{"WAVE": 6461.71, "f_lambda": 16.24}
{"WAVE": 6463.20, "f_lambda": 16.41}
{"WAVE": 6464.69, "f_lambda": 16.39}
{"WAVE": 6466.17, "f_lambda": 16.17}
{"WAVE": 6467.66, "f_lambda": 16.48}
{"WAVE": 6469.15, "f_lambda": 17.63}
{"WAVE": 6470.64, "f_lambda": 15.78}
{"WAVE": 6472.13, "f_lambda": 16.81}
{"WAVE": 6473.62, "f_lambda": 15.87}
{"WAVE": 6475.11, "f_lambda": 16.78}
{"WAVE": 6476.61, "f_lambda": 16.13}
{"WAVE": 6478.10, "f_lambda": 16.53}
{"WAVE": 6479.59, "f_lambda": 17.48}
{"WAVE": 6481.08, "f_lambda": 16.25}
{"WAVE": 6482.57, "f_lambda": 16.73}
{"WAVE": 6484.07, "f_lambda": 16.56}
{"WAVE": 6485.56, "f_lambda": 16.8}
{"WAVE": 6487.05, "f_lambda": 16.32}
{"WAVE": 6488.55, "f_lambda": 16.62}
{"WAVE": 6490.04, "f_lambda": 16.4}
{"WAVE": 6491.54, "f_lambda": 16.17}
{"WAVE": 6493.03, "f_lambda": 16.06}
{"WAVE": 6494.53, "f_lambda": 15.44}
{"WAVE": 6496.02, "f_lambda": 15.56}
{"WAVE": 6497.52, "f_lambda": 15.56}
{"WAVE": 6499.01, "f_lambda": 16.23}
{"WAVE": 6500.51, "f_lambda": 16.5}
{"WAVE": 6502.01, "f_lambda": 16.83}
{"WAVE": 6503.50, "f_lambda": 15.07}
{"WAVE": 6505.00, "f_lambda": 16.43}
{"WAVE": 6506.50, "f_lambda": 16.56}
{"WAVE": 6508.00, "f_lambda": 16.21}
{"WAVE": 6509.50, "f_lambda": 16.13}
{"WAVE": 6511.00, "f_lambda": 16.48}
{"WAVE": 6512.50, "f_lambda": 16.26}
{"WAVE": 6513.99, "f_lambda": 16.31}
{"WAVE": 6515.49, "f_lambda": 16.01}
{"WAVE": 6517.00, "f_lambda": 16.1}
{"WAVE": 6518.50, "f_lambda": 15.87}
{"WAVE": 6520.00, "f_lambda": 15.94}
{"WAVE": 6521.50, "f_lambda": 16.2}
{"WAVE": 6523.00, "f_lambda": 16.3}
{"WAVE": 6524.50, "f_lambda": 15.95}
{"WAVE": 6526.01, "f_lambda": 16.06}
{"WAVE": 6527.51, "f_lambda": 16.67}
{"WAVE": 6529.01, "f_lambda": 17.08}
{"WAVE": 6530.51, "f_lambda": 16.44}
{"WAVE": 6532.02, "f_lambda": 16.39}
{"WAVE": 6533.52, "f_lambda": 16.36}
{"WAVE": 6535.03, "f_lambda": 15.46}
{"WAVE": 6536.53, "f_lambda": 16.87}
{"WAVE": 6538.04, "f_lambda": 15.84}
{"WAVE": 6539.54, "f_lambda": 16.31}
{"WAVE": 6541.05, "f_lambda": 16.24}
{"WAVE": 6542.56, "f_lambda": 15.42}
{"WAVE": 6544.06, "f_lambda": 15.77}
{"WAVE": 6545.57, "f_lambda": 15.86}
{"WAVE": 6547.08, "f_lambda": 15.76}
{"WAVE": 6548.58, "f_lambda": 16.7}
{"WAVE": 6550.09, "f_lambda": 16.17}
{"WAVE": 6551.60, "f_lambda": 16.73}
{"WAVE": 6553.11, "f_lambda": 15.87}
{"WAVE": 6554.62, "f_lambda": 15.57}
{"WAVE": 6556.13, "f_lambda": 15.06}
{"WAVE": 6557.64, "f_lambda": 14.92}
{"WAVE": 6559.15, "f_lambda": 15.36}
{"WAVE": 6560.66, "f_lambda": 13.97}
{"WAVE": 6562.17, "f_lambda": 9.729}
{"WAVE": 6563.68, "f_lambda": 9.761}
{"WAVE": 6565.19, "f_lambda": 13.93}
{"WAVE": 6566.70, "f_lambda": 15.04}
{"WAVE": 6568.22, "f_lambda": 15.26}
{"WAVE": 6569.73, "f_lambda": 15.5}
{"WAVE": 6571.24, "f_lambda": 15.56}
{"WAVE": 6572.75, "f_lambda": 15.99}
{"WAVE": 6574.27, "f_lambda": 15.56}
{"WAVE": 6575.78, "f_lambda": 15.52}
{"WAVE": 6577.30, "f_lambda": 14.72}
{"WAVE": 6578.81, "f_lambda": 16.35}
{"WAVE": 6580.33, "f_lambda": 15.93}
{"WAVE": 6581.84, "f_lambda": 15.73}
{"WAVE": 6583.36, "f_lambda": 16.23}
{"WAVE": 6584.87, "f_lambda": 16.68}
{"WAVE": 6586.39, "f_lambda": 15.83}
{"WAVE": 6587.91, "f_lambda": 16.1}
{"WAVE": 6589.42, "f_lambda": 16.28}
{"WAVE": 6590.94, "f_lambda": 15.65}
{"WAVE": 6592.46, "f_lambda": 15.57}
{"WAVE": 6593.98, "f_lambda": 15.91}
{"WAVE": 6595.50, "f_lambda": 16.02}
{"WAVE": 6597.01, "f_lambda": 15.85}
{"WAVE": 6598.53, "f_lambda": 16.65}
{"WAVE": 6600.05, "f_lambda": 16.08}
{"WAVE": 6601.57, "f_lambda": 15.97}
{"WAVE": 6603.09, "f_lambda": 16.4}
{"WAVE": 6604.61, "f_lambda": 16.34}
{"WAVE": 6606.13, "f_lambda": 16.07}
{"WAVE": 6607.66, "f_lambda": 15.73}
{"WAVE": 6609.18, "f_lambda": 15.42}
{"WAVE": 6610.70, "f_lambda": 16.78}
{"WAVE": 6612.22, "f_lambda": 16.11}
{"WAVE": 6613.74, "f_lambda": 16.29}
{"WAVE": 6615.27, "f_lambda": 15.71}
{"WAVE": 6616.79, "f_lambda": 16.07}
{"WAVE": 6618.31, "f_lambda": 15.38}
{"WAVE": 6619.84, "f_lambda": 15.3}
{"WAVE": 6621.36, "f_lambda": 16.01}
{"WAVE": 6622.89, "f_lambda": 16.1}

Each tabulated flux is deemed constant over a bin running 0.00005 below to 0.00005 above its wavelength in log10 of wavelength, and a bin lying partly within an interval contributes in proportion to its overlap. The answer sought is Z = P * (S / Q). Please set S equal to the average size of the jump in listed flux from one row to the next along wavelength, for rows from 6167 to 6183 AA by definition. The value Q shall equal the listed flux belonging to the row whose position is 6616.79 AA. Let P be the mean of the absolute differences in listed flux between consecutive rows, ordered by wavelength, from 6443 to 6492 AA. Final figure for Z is 0.0228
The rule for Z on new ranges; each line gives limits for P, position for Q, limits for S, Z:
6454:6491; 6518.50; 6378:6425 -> 0.0153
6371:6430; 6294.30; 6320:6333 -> 0.0094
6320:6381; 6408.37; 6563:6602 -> 0.0173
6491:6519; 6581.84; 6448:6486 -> 0.0146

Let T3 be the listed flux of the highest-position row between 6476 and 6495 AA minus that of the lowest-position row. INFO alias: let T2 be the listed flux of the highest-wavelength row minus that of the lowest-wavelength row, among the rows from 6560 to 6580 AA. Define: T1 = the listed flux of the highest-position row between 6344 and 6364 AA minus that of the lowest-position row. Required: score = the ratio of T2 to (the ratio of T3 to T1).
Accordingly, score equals -4.1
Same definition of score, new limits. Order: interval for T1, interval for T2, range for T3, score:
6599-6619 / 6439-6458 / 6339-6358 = 0.6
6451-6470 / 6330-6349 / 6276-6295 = -1.4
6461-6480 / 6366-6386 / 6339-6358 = -0.7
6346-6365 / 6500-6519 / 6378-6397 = 3.6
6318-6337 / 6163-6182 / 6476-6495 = -0.6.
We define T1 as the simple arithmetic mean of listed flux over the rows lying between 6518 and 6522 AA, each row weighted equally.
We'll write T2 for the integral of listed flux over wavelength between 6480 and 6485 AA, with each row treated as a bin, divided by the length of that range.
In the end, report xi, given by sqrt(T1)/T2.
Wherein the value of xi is 0.241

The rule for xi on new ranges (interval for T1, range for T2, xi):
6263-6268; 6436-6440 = 0.265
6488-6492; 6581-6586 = 0.250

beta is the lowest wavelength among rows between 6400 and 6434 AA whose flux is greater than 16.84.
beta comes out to 6406.89 AA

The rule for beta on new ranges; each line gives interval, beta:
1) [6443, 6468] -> 6446.85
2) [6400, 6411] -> 6406.89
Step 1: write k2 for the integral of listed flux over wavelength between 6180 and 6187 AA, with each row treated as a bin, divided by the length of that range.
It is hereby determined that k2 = 17.67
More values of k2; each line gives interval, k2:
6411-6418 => 16.54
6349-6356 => 16.63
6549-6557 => 15.89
